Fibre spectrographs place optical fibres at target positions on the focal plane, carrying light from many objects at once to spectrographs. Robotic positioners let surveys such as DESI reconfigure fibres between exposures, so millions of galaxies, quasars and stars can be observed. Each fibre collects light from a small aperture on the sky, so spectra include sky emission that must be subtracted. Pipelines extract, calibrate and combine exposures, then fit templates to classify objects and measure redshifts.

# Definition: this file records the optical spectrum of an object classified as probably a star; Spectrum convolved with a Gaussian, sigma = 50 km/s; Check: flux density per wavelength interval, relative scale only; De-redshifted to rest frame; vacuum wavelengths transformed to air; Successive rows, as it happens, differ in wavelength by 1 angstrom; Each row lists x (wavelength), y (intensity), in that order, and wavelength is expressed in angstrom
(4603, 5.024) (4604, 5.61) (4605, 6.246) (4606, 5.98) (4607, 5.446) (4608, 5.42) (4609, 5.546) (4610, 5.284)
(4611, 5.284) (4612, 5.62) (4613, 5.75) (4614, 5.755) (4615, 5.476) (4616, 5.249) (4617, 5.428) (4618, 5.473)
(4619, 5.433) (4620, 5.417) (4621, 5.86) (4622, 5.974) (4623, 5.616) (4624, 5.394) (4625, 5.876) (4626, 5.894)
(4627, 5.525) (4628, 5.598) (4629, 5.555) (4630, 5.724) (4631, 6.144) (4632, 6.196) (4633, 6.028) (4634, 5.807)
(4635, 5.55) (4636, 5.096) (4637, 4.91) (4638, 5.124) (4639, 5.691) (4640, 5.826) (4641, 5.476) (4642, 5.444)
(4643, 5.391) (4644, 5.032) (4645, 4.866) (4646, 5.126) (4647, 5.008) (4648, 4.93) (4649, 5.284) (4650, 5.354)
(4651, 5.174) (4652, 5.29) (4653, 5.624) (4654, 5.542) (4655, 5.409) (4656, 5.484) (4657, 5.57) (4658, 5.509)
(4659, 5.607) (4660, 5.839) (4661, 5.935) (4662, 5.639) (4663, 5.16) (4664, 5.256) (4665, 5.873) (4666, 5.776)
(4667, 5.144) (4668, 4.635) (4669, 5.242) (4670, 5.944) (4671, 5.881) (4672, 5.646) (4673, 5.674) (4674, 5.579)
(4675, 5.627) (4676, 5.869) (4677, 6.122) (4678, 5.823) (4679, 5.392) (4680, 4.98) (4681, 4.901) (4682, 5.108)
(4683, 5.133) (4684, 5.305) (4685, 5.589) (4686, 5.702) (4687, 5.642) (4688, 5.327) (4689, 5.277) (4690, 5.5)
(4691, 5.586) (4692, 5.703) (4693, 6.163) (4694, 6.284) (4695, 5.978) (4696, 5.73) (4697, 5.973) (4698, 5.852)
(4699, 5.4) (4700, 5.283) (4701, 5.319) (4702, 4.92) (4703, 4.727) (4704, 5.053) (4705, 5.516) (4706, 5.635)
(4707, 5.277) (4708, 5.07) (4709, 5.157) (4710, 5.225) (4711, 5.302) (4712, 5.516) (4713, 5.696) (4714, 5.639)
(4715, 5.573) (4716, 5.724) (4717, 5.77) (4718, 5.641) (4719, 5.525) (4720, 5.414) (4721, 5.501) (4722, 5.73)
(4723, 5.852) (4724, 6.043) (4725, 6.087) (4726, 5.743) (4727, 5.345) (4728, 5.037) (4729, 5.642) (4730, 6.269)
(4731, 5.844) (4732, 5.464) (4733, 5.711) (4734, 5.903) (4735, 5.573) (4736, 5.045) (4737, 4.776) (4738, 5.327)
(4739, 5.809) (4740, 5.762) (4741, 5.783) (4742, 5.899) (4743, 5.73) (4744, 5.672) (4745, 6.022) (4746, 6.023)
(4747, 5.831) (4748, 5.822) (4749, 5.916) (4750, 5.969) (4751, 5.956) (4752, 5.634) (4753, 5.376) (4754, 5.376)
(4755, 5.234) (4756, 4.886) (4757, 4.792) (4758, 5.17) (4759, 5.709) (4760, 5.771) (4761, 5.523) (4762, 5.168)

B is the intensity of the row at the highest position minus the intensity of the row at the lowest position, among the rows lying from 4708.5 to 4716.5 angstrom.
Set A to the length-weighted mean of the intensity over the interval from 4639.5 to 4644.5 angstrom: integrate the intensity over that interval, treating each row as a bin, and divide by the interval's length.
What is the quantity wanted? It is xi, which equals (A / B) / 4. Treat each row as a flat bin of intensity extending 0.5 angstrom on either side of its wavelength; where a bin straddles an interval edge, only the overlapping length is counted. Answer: 2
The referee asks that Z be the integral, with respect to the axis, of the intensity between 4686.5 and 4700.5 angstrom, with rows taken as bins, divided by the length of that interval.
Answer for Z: 5.69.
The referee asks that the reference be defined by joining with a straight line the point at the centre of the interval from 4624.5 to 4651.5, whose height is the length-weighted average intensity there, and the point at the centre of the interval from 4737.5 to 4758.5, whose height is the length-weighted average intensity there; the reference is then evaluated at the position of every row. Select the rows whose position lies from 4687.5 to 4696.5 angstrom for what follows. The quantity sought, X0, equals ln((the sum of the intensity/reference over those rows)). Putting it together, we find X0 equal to 2.23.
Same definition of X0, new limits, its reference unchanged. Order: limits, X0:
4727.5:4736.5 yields 2.20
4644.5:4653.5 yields 2.14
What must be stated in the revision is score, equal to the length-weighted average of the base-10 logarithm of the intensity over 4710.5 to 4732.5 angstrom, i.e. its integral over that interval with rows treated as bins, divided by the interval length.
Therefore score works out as 0.752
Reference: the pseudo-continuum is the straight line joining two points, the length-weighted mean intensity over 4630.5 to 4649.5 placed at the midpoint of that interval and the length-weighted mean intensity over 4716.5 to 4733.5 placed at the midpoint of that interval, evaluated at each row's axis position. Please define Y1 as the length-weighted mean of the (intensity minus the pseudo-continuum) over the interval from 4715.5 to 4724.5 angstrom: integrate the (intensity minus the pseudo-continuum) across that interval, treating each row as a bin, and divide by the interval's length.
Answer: 0.02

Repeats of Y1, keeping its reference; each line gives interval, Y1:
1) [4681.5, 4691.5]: -0.15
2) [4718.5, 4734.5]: 0.01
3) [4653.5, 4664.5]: 0.06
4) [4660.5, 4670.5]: -0.04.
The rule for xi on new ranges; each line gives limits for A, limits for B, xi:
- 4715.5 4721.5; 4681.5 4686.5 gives 2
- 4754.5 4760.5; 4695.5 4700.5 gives -3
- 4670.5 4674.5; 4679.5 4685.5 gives 2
